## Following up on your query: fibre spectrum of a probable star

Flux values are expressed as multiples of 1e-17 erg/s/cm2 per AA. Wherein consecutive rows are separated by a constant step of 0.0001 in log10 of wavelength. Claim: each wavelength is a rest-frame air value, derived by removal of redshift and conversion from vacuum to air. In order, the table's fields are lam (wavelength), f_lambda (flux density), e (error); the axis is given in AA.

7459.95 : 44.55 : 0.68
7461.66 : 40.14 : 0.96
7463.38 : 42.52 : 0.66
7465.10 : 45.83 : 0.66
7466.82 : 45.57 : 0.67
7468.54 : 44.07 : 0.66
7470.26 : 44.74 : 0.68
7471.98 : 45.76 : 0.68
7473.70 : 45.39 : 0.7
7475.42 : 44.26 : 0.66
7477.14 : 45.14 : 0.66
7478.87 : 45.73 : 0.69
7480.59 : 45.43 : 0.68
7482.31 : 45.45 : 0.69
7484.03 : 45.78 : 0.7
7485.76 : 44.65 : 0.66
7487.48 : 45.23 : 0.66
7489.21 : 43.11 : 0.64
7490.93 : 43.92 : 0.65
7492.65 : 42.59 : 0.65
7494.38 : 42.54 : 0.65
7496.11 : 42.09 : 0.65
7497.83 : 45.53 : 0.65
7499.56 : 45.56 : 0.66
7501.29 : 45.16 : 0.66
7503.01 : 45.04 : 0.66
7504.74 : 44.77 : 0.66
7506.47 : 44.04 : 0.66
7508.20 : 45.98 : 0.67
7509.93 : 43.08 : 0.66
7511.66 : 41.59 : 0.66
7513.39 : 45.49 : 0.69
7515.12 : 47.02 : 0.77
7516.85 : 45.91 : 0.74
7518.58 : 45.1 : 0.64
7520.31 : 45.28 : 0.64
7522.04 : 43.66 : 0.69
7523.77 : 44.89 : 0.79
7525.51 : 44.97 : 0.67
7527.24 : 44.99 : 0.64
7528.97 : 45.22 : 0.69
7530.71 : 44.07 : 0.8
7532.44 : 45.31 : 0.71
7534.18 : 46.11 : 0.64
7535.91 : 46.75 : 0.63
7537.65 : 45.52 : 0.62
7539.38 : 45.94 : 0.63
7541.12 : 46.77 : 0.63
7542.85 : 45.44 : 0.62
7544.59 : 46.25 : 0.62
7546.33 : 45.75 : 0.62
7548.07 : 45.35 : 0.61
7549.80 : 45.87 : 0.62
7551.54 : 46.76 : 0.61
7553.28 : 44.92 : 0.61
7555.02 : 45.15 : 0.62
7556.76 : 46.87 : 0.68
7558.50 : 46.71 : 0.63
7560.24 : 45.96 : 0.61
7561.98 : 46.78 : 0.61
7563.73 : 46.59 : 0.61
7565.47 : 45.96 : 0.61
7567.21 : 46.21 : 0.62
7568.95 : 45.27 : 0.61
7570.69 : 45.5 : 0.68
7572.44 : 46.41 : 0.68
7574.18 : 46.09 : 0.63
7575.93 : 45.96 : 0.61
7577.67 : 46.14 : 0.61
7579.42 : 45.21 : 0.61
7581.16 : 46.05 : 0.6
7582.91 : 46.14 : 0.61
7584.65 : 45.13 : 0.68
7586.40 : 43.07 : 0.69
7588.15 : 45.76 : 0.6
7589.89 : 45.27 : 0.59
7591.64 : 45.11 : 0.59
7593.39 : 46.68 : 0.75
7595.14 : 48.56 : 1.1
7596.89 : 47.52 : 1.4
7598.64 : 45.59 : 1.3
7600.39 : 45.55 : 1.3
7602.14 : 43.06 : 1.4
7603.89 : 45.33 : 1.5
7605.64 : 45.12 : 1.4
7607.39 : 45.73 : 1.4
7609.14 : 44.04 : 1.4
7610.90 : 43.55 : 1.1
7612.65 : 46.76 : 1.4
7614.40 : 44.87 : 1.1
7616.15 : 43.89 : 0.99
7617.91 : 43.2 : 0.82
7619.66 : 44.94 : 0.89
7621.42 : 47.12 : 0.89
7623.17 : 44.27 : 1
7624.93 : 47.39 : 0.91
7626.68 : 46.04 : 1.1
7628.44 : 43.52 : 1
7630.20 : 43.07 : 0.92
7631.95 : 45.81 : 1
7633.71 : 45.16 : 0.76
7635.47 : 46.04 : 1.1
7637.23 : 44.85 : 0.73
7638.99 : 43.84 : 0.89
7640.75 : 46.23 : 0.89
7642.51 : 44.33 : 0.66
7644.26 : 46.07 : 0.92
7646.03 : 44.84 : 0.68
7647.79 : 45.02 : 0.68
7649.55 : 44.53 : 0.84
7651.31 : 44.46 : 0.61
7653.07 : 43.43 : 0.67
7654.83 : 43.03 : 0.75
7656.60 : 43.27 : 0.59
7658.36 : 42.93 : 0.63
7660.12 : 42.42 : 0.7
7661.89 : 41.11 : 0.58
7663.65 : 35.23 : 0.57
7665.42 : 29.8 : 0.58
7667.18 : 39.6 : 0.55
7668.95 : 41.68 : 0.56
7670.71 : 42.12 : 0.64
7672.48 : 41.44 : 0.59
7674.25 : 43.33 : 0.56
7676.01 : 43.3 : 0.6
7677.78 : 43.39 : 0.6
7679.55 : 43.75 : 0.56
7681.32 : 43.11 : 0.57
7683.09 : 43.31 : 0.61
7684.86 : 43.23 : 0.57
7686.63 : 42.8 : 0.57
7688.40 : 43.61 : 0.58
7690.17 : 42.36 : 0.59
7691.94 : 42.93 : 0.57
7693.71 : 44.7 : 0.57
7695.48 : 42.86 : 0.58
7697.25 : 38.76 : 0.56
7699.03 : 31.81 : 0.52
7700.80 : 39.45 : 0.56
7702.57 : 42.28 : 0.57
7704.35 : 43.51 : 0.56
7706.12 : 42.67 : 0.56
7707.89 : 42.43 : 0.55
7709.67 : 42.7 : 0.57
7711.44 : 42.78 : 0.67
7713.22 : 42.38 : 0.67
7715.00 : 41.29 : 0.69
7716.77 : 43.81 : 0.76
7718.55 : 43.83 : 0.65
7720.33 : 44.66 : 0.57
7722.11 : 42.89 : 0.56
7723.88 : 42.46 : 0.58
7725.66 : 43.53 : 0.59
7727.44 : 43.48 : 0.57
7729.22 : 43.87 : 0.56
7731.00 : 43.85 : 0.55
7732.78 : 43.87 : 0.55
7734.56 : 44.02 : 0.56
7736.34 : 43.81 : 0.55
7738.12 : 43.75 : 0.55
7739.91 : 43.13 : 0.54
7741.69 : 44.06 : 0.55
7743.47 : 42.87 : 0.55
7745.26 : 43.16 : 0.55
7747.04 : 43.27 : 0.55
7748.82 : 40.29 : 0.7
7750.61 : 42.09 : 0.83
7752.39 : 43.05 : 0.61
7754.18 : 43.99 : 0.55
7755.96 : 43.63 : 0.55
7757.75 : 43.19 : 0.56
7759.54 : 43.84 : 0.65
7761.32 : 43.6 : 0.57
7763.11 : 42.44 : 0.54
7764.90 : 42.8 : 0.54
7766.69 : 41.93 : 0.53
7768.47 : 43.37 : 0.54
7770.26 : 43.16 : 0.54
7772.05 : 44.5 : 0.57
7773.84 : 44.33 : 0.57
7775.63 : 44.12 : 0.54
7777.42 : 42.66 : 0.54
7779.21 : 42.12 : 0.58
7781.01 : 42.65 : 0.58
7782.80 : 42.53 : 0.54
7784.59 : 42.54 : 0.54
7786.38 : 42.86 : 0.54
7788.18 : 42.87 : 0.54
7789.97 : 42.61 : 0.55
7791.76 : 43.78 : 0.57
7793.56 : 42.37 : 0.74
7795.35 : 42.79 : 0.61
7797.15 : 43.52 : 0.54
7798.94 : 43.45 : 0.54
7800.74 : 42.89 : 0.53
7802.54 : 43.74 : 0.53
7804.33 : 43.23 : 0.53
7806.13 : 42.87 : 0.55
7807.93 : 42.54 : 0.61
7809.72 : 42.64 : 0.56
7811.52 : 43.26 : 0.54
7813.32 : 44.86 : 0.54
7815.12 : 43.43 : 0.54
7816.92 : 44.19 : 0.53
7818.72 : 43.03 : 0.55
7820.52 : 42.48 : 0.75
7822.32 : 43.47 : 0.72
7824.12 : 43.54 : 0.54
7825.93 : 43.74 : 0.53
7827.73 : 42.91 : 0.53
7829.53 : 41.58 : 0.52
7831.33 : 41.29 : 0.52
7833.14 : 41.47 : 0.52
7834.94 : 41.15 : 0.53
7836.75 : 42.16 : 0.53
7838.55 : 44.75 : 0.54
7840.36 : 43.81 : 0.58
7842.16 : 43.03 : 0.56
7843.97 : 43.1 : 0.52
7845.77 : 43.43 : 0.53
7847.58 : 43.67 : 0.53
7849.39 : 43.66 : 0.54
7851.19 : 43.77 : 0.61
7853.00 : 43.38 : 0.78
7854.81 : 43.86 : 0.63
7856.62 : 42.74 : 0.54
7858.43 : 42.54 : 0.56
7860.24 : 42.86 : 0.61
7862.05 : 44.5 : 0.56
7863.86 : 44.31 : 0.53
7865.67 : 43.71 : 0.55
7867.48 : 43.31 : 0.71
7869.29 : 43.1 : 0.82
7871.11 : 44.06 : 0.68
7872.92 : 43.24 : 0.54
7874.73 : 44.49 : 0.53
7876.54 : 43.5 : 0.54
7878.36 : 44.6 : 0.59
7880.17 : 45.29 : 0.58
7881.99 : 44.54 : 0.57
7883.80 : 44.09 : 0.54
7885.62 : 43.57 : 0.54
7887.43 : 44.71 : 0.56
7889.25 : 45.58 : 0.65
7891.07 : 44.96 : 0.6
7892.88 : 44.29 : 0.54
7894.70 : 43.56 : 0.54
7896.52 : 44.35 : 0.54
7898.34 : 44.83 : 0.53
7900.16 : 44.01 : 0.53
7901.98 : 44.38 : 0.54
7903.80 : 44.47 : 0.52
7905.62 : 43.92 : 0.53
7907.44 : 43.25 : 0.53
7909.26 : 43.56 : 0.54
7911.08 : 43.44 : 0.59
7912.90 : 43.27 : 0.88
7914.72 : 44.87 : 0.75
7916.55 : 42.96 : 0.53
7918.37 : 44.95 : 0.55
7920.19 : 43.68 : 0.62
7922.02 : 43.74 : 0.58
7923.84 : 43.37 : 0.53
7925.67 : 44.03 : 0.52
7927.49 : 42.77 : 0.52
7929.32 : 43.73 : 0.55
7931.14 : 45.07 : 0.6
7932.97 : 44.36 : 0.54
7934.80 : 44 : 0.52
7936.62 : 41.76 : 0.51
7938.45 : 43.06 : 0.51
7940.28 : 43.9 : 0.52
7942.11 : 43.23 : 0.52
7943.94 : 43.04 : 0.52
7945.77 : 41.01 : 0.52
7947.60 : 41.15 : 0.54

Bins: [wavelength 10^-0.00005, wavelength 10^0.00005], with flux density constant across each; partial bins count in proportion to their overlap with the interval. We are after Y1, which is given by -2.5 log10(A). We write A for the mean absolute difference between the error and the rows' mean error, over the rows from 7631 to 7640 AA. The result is 2.3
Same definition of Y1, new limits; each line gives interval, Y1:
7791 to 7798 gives 3.0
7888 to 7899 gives 3.5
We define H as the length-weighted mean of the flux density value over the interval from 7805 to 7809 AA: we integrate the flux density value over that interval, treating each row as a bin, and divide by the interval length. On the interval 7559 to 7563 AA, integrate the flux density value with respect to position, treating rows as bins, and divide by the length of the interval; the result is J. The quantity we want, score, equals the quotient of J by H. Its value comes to 1.08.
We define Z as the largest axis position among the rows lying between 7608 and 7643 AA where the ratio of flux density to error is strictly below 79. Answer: 7642.51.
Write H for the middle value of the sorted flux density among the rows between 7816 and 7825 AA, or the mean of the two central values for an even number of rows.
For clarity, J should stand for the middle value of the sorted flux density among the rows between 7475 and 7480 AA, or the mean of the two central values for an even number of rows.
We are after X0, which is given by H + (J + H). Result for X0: 132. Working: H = 43.5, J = 45.1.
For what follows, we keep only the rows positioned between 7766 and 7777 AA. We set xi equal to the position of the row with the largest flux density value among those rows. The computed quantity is 7772.05 AA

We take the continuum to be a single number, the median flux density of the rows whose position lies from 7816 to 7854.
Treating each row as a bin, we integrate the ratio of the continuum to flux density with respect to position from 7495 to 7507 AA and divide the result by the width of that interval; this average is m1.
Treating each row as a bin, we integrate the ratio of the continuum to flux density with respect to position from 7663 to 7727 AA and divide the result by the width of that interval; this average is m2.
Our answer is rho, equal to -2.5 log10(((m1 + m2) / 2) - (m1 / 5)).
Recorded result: 0.22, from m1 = 0.974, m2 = 1.05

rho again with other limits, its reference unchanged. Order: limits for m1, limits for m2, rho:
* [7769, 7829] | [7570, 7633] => 0.27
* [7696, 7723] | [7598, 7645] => 0.25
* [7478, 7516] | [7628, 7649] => 0.28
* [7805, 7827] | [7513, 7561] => 0.28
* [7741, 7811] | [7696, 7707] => 0.17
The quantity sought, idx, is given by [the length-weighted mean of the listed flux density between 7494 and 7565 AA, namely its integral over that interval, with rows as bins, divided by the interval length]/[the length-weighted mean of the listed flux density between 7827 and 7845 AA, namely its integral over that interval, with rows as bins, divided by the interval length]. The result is 1.07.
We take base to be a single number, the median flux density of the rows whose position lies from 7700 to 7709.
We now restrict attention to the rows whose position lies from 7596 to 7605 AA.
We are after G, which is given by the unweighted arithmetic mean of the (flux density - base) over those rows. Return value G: 3.0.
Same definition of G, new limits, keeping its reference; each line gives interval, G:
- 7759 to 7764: 0.9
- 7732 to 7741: 1.3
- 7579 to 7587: 2.7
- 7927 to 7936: 1.6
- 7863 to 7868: 1.3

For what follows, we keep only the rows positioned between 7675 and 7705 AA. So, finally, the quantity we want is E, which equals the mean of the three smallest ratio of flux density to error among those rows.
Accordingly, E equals 67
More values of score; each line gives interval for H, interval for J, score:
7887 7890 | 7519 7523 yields 0.99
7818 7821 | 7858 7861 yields 1.00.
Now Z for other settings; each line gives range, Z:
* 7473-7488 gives 7487.48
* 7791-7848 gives 7842.16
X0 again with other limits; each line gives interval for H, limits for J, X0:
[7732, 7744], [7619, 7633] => 133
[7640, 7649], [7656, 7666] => 132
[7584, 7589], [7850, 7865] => 134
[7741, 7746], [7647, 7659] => 130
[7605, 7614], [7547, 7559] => 136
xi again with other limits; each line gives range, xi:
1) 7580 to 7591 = 7582.91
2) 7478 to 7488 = 7484.03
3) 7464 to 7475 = 7465.10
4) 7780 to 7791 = 7788.18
